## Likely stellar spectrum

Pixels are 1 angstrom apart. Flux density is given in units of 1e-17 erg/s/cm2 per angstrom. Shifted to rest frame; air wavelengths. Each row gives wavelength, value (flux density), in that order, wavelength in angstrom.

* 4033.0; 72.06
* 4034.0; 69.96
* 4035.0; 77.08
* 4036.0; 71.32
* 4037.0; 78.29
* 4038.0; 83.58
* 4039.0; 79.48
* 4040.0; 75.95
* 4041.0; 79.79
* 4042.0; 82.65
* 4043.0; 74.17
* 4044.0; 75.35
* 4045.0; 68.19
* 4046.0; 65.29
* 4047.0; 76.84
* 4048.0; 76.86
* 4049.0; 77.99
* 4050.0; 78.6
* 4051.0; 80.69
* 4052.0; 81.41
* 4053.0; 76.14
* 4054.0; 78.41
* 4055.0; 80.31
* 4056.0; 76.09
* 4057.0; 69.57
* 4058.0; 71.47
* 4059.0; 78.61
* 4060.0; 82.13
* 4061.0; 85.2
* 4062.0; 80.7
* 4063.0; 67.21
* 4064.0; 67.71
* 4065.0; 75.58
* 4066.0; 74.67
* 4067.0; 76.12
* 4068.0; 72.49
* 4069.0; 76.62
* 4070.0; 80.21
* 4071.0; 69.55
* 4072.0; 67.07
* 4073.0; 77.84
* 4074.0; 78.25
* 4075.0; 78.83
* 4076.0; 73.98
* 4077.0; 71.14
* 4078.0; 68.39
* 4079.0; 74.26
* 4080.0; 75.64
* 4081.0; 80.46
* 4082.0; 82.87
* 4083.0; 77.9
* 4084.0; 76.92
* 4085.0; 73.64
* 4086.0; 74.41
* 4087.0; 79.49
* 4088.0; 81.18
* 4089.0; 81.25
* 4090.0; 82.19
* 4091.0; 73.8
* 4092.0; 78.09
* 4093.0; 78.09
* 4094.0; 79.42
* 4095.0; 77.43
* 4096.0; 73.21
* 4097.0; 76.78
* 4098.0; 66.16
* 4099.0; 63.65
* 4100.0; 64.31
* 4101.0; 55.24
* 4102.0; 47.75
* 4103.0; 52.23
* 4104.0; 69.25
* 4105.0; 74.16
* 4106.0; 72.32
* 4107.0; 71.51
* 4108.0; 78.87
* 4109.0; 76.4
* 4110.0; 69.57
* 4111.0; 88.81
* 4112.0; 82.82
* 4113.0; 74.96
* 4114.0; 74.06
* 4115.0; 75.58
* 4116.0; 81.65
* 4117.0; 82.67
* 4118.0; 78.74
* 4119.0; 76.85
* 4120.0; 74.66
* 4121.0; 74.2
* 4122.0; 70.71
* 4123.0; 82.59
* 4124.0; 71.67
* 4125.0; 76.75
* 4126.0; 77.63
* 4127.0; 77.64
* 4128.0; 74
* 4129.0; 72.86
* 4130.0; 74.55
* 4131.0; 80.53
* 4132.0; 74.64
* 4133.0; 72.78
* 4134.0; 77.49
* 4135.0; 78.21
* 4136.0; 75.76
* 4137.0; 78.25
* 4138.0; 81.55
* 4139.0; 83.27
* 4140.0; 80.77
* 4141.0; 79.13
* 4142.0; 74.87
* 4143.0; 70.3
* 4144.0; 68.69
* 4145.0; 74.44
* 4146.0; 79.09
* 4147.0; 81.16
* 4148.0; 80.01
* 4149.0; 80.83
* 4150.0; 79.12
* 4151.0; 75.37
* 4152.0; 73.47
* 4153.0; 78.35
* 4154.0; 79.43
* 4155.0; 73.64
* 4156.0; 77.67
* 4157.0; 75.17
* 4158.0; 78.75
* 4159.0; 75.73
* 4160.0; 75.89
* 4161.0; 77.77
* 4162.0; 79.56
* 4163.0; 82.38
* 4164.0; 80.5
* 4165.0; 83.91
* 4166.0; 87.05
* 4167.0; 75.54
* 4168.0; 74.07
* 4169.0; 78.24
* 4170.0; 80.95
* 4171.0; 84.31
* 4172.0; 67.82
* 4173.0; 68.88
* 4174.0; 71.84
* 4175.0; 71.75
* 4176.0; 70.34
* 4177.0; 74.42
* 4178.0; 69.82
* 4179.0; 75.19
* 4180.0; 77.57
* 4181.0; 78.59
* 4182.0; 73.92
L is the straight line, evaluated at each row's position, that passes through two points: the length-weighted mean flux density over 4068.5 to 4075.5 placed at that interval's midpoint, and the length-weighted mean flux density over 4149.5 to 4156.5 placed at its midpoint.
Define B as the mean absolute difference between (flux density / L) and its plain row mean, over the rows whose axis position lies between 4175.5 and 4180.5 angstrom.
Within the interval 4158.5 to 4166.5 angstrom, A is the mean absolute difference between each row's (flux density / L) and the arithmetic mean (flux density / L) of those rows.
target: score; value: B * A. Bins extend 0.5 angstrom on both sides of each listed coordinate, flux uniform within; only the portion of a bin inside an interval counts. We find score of 0.0014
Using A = 0.040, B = 0.035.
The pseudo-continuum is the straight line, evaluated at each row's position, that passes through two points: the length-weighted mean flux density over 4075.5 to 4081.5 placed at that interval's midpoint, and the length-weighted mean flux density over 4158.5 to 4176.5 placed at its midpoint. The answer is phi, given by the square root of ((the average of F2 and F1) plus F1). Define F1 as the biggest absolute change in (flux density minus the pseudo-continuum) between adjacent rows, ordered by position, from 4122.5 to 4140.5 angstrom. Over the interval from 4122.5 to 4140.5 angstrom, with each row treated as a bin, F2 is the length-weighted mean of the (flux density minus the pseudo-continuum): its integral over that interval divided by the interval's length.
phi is 4.1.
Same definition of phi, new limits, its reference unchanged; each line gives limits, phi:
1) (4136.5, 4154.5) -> 3.0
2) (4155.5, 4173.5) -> 5.0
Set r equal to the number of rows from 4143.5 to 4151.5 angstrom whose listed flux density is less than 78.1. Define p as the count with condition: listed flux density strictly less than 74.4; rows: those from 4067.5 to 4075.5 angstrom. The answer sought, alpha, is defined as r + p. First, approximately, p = 3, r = 3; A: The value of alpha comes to 6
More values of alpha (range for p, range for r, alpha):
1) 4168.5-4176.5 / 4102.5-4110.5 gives 12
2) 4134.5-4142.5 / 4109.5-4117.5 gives 4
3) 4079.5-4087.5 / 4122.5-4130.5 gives 8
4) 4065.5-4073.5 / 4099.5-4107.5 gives 11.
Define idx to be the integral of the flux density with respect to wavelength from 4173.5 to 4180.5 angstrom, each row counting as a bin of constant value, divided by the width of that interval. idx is 73.0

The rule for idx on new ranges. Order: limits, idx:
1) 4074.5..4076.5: 76.4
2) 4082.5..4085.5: 76.2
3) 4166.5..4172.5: 76.8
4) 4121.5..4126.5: 75.9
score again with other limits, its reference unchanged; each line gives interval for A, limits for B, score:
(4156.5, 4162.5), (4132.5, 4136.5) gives 0.0005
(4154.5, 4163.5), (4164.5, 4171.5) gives 0.0014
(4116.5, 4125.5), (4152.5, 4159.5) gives 0.0010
